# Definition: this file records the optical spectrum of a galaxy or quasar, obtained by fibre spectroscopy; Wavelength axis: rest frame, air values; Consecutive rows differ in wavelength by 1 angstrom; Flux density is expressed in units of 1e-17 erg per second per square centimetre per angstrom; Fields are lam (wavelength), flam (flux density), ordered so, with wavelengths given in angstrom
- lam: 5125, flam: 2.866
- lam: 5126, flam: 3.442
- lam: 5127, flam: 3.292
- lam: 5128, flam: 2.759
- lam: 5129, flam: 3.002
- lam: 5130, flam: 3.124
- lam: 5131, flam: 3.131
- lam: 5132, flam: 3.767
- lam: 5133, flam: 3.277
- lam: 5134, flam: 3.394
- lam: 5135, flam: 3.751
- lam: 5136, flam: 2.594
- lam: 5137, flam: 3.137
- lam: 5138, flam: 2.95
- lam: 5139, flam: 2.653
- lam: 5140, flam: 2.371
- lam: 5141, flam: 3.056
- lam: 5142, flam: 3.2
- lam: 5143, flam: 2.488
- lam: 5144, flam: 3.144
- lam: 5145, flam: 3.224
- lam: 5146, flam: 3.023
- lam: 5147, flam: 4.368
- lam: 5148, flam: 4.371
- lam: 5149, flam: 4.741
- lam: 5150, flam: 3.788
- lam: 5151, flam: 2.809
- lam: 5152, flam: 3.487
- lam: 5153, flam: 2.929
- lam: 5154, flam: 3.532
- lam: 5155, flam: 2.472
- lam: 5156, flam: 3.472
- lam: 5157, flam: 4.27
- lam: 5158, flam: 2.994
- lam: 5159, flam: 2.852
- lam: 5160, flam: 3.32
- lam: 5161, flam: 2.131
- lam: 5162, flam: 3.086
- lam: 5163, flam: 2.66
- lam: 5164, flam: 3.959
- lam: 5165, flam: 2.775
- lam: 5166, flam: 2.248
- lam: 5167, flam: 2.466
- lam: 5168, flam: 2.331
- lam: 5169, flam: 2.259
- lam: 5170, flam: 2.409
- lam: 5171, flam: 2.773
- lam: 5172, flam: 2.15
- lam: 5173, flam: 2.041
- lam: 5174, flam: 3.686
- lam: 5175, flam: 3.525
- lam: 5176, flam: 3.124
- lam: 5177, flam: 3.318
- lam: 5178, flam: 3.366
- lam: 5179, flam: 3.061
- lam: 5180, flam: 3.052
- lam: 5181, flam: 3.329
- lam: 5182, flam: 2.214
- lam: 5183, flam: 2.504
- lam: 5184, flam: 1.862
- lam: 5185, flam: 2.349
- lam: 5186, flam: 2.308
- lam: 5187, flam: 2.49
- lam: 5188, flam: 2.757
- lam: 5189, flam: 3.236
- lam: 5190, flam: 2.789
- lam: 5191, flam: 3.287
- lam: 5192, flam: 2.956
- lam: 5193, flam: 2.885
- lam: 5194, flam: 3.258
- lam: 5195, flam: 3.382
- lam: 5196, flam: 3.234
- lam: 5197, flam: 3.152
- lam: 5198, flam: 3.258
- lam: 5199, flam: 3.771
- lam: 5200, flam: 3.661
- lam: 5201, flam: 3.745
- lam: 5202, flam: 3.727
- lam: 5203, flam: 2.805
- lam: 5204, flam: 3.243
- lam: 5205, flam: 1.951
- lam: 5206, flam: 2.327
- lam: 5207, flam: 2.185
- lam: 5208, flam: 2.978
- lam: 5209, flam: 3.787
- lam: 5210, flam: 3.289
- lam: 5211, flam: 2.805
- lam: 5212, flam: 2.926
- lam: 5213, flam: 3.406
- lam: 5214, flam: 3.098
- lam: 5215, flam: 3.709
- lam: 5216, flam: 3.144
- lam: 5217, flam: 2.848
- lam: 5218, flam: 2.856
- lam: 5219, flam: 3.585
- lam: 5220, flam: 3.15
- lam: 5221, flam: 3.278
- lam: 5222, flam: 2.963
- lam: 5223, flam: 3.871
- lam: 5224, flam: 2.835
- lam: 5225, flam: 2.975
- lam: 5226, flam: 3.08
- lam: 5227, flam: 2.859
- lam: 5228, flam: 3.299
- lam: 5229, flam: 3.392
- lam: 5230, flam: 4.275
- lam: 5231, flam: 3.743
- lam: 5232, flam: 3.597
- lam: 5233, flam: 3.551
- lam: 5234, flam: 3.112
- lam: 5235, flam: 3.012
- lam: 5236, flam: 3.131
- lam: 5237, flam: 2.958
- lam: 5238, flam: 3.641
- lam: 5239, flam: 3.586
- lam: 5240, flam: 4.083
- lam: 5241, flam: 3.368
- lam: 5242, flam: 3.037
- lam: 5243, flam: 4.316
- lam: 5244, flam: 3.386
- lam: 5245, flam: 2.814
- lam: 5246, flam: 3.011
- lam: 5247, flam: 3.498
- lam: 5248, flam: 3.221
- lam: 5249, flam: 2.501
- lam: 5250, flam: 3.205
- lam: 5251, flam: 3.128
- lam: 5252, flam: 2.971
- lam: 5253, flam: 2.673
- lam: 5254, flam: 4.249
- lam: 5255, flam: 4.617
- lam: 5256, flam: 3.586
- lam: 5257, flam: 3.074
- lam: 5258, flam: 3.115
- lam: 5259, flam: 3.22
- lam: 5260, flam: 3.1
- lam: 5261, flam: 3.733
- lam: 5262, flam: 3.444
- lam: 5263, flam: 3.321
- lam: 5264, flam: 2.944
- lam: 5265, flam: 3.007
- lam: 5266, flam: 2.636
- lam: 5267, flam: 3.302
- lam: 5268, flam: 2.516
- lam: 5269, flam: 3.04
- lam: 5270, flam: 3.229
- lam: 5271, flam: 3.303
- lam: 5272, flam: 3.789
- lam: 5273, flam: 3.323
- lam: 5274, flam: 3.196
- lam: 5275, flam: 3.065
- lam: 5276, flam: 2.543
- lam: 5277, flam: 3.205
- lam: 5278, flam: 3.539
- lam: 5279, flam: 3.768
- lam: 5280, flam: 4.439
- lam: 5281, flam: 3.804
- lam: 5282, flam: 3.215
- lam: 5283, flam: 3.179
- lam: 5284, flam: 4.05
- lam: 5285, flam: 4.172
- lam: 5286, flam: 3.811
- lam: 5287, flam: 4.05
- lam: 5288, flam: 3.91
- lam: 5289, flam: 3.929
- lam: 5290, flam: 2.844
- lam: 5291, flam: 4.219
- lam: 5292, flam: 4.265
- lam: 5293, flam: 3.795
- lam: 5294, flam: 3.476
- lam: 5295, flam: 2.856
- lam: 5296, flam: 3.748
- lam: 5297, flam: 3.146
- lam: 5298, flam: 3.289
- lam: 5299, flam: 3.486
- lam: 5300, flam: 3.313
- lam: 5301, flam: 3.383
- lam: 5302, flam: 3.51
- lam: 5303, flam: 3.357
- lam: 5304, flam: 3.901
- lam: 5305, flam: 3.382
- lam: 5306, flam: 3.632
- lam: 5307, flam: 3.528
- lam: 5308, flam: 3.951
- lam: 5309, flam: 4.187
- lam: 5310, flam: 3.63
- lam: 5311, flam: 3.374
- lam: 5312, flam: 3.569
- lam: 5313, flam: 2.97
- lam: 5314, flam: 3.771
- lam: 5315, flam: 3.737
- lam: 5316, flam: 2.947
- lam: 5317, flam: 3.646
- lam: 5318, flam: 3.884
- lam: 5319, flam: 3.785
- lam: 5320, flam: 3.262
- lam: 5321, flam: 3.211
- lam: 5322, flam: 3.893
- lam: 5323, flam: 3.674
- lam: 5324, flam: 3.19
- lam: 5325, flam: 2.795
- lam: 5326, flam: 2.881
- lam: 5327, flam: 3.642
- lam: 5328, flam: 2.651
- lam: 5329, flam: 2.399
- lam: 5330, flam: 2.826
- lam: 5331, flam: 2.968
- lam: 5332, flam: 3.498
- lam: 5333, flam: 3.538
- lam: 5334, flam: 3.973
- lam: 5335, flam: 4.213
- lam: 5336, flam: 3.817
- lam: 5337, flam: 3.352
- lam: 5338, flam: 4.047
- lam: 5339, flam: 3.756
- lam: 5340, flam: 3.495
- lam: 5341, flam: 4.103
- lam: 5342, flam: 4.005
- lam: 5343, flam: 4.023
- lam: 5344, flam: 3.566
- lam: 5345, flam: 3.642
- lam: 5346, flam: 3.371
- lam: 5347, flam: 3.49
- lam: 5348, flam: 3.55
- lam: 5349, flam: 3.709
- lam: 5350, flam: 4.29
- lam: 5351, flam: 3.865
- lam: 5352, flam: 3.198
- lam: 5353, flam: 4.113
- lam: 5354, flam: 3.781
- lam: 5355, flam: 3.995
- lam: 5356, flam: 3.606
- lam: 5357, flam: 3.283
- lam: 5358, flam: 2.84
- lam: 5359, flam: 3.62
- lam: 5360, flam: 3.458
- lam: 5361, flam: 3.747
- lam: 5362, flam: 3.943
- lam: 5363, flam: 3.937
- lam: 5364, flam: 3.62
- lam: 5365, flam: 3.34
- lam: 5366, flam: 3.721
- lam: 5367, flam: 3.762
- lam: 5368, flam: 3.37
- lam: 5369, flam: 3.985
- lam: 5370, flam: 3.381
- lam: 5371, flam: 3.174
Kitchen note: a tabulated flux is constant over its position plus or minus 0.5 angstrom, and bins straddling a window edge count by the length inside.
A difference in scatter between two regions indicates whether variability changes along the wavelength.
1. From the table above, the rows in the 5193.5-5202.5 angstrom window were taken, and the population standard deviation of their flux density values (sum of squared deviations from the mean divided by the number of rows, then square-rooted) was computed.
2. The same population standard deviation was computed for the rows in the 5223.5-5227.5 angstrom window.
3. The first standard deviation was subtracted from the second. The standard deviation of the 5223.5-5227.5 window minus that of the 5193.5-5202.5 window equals -0.14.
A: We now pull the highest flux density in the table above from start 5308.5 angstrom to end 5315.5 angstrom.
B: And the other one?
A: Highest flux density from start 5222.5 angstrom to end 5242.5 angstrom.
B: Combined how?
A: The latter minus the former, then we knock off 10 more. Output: -9.9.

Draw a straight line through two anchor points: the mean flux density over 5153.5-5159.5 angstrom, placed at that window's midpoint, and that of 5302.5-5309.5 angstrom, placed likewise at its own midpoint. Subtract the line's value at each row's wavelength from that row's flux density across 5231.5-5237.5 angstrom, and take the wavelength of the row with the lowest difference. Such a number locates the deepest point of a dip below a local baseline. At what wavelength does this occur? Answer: 5237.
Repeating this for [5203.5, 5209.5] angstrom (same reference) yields 5205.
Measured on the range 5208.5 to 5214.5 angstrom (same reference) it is 5211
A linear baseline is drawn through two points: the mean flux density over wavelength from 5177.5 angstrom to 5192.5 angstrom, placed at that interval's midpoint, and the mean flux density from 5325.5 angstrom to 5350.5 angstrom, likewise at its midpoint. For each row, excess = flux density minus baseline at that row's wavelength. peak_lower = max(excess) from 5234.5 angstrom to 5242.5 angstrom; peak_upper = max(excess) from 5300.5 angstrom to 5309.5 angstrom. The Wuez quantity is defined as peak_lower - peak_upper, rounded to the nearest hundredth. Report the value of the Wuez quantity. 0.25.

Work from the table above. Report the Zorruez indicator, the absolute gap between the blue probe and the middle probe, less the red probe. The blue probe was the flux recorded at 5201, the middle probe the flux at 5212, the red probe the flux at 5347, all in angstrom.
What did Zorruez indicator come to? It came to -2.7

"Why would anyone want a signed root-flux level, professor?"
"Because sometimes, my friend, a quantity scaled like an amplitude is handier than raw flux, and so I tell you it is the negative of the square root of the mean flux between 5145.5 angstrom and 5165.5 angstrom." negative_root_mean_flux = -1.83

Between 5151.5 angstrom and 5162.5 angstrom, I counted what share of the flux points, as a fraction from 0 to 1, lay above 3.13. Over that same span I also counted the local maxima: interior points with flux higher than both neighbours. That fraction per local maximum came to 0.15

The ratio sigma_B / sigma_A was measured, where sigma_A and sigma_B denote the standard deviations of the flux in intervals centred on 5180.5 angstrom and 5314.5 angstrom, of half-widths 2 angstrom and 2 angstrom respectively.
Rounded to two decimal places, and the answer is 0.95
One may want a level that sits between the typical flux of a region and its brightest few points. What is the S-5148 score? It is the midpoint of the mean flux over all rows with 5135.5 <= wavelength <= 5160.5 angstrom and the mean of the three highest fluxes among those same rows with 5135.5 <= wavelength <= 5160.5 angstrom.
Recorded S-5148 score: 3.87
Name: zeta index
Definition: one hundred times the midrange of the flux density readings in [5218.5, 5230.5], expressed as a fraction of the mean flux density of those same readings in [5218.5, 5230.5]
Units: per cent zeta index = 108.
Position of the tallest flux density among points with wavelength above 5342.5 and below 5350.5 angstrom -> 5350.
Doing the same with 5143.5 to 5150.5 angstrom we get 5149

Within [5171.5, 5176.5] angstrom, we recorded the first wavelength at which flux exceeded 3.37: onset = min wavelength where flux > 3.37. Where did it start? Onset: 5174 angstrom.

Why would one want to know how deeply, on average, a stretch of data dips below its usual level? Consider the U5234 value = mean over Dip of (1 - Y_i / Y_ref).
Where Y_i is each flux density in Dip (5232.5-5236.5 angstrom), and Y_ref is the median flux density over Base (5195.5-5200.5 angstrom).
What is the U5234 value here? 0.02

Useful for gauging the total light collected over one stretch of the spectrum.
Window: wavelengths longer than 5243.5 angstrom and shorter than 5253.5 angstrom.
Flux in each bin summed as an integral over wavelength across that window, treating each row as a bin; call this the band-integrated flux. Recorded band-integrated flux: 30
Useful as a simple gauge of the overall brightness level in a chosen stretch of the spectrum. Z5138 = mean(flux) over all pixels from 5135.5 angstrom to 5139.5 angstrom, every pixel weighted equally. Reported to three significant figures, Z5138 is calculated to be 2.83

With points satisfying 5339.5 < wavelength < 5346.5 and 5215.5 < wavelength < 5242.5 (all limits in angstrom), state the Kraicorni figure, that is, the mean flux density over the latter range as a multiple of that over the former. 0.88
